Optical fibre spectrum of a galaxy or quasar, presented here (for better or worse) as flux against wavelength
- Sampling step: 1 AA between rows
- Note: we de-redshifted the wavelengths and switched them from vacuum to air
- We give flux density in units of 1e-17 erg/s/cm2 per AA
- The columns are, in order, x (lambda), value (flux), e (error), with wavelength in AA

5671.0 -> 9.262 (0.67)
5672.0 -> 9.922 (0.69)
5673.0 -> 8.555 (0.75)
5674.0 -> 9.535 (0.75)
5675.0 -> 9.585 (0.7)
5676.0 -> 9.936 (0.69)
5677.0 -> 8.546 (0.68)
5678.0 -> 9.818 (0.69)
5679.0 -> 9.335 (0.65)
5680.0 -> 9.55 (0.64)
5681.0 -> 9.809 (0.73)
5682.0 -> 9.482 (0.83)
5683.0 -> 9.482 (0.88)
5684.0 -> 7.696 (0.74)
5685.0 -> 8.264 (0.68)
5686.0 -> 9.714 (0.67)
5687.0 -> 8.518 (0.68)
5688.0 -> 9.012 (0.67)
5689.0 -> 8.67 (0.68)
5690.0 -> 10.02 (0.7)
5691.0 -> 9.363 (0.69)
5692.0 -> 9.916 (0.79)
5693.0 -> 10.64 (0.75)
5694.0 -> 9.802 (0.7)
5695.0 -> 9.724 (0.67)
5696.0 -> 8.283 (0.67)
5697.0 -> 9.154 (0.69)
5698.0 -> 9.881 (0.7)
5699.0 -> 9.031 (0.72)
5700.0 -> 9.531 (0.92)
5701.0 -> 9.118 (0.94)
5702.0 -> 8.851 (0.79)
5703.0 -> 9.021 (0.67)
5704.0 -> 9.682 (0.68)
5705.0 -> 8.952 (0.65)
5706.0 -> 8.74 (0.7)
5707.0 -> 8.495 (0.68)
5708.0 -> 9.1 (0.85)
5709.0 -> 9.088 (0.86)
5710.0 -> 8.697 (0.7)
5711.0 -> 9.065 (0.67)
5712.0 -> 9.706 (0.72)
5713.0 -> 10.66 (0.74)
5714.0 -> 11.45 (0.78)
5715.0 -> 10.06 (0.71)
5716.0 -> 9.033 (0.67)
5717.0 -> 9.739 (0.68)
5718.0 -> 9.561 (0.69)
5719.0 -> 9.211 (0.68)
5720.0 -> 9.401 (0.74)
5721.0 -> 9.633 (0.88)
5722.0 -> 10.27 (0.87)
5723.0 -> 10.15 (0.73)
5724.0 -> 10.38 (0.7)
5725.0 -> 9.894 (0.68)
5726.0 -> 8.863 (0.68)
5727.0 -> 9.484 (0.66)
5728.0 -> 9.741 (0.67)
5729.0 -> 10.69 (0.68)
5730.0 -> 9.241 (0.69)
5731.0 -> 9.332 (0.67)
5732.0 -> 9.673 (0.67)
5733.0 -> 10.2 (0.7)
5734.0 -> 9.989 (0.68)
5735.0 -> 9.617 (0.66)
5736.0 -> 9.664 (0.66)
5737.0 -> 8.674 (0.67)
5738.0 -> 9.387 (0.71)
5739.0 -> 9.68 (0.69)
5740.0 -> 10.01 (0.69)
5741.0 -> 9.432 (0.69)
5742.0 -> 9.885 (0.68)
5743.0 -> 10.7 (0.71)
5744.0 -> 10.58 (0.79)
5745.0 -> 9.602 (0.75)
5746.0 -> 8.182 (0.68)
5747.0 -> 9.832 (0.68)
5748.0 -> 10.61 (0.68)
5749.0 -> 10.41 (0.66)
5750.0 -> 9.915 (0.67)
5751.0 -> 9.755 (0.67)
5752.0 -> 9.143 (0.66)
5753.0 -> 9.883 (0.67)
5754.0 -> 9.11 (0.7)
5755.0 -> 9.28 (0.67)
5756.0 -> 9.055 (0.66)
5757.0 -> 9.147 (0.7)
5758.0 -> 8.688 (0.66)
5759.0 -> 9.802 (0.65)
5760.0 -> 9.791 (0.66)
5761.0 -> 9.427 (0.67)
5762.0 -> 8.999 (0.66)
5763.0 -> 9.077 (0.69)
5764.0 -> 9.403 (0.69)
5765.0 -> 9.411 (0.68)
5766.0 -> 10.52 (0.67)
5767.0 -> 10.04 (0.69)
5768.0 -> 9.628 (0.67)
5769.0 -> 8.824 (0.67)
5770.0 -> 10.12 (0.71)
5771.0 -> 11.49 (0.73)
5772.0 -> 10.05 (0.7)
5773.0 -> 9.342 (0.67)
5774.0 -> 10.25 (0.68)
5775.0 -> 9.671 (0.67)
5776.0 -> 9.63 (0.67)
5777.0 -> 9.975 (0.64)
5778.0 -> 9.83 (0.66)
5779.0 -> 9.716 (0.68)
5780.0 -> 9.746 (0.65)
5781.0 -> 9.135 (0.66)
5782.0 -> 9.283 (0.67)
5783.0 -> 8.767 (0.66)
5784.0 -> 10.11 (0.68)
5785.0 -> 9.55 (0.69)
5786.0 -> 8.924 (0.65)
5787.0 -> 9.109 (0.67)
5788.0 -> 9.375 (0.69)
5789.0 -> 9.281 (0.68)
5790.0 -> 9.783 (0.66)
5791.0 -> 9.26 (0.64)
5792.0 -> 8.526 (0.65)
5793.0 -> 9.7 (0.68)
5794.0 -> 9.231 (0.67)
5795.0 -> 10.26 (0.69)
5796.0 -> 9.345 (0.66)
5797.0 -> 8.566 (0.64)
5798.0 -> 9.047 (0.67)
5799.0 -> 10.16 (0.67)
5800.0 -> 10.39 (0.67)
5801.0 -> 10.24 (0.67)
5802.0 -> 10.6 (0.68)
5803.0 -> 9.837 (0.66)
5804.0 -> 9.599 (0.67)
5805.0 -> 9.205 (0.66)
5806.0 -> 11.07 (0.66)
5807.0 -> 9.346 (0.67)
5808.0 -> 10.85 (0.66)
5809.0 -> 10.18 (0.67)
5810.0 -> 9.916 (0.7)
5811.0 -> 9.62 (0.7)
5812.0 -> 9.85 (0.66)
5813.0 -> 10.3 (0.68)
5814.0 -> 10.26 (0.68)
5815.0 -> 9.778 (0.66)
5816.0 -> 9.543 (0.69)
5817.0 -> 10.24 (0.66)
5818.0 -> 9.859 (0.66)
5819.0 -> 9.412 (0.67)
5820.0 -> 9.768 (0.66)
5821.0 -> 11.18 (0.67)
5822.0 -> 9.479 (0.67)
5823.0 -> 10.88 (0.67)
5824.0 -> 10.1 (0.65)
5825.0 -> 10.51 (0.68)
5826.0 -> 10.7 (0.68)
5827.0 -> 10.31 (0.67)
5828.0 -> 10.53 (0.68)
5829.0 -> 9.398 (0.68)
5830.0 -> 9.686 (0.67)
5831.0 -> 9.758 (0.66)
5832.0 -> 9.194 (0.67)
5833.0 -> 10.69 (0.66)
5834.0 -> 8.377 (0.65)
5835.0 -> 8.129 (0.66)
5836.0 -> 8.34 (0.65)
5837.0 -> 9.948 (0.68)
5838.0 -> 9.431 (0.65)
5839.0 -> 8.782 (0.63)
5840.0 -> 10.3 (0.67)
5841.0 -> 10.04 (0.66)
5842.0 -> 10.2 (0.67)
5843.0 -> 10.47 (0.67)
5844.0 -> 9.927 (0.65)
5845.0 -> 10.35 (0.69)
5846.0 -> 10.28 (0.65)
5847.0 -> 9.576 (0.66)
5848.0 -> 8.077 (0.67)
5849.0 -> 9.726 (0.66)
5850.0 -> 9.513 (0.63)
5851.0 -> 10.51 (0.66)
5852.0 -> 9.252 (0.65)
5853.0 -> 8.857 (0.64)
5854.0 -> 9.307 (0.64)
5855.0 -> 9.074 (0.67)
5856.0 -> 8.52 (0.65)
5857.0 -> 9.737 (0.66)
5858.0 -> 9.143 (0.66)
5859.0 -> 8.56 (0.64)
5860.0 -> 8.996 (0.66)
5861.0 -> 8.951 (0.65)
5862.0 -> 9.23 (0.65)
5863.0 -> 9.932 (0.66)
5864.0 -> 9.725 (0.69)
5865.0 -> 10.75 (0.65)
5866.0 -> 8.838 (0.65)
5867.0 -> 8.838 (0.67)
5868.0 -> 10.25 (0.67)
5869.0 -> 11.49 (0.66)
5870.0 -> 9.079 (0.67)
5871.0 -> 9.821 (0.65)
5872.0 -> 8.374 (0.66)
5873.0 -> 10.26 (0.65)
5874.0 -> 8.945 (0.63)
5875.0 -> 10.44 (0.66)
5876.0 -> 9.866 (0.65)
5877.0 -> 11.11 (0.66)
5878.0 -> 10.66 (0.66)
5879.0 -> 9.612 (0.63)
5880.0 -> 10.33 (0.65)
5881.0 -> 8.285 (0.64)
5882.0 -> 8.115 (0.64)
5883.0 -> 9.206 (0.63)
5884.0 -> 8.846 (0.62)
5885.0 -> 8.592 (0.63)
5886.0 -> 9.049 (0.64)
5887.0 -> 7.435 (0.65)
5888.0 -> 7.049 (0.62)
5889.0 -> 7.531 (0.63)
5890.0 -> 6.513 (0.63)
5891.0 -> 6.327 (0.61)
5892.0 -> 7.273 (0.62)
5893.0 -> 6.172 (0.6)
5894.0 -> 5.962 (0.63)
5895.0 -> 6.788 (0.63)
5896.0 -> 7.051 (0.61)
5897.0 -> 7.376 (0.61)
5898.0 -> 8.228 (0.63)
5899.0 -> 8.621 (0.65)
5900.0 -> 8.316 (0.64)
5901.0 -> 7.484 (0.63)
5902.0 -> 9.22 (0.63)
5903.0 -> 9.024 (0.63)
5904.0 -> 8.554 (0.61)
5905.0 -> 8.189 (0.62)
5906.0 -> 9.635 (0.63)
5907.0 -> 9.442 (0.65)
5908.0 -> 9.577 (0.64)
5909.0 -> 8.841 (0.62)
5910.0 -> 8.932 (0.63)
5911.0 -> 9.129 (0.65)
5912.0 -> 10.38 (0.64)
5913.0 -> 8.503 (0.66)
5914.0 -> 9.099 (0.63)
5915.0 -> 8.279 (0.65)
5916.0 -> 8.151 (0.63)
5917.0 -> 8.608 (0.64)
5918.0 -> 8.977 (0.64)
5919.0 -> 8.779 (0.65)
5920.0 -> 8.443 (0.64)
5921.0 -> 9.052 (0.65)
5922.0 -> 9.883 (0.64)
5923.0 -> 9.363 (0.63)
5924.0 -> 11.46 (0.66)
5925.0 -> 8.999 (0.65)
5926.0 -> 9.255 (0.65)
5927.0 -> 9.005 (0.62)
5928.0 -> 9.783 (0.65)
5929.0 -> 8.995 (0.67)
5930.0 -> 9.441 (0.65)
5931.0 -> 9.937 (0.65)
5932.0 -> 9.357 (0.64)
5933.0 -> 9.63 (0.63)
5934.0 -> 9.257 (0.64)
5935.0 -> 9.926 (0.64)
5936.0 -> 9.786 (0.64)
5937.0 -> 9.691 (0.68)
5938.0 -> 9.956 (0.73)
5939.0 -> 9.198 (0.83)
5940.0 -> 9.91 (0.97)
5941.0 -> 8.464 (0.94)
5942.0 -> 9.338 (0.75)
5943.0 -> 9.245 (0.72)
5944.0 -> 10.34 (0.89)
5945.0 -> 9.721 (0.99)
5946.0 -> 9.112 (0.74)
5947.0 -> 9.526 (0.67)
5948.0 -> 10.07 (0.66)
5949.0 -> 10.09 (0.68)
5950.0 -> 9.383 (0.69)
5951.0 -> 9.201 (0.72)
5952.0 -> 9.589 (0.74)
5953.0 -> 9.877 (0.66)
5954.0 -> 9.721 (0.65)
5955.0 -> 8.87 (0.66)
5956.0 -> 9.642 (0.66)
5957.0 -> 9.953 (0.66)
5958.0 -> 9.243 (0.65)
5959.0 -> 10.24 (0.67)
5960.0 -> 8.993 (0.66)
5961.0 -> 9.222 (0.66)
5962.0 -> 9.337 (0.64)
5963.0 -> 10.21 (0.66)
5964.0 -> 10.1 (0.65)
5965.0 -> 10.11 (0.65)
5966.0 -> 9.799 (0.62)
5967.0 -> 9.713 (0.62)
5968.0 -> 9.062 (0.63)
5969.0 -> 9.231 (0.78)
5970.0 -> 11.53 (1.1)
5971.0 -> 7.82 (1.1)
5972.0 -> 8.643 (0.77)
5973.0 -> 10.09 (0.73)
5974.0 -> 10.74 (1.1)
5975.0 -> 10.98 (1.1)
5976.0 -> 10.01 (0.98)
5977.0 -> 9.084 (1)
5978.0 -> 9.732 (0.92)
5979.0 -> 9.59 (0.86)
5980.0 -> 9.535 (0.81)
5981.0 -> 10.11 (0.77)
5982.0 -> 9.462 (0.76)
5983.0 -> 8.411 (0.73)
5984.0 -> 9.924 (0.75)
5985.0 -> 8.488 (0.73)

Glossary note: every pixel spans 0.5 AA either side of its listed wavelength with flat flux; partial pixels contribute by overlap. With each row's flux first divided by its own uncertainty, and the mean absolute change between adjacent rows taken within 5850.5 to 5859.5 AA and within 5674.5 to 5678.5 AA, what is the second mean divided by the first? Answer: 1.5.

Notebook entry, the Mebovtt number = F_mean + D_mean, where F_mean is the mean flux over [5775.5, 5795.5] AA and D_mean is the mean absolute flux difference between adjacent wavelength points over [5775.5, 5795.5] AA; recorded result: 10.0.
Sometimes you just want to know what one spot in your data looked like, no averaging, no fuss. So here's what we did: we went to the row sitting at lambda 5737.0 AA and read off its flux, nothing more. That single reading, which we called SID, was 8.674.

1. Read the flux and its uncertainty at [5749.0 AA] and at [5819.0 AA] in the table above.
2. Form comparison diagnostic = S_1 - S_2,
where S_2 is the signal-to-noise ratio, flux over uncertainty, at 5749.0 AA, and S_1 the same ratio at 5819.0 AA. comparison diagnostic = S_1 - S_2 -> -1.7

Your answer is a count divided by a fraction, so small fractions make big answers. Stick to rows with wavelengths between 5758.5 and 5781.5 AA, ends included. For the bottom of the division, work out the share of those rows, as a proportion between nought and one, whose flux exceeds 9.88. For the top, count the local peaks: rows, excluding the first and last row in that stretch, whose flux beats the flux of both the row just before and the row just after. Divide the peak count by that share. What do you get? 16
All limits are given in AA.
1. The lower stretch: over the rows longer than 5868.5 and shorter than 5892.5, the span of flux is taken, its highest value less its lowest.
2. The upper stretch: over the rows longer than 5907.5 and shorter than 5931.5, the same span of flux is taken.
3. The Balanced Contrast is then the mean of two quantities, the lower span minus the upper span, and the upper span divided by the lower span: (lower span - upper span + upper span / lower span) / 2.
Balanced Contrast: 1.2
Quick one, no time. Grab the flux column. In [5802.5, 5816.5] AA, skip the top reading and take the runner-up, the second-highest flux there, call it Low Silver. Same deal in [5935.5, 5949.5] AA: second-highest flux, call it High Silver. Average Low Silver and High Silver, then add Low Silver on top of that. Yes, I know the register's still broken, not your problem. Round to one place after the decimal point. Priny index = 21.3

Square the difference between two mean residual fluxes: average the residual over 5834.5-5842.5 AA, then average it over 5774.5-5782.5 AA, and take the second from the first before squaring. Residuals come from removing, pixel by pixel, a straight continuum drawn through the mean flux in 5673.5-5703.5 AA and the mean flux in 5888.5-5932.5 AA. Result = 0.001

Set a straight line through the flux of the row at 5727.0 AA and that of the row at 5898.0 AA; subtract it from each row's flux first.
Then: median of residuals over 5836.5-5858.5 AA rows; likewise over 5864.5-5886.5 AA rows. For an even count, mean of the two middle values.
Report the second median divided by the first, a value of 1.0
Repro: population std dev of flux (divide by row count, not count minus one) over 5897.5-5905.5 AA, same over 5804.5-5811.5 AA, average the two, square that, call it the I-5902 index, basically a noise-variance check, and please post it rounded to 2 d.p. 0.34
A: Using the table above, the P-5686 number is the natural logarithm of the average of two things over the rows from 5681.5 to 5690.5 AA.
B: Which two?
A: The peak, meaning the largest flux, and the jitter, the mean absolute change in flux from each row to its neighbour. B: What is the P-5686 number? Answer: 1.70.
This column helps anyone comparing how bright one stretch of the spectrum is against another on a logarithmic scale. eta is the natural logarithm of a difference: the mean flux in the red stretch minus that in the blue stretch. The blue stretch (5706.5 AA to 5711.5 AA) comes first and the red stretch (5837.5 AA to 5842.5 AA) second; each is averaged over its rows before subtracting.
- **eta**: -0.15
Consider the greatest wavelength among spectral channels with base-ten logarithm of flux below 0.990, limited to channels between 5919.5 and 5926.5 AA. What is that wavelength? 5926.0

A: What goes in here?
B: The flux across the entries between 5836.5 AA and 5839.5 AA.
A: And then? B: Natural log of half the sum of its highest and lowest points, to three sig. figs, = 2.24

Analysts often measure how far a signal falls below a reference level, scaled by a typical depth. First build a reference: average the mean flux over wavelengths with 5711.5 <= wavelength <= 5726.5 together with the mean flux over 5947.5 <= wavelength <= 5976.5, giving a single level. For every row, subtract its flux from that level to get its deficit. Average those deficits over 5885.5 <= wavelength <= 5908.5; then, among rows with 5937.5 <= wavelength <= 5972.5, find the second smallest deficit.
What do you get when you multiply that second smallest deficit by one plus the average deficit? -1.6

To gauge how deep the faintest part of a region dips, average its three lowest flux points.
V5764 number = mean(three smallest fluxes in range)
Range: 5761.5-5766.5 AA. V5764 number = 9.16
